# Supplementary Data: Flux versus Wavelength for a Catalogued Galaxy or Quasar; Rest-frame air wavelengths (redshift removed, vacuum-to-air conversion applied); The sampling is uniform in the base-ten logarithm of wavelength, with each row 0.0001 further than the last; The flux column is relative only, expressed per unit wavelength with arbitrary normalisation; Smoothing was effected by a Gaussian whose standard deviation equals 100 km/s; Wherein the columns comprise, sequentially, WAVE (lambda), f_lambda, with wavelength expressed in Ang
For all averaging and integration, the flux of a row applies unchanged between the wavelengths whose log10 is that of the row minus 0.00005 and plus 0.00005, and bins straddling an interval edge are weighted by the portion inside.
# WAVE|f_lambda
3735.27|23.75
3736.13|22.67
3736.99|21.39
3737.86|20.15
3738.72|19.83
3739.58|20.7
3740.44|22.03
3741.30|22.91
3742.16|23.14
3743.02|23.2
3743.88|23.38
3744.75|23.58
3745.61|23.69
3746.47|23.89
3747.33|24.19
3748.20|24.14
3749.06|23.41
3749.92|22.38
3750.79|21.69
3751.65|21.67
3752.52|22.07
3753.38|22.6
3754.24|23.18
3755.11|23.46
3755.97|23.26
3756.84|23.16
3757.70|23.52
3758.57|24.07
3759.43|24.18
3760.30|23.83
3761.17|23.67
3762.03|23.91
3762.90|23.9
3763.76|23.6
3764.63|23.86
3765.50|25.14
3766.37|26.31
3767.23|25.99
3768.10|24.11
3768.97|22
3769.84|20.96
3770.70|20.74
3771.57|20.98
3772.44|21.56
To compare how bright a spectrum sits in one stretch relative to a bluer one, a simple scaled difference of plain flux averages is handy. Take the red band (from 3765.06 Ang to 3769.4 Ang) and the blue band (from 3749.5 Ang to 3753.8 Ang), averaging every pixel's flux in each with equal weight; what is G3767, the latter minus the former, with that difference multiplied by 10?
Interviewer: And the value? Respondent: -26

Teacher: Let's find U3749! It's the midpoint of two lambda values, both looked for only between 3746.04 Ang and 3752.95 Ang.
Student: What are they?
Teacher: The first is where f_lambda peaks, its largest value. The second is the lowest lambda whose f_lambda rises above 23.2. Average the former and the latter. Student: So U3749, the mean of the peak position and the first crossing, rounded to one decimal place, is 3746.9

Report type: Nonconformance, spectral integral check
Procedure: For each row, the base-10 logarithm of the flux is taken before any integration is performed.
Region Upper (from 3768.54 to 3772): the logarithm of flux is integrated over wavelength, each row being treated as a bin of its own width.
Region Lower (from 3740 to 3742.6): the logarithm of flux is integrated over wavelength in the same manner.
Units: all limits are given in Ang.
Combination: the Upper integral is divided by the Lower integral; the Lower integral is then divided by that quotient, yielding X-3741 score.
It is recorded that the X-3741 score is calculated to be 3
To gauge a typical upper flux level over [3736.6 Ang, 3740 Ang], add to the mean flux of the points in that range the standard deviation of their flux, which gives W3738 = 21.1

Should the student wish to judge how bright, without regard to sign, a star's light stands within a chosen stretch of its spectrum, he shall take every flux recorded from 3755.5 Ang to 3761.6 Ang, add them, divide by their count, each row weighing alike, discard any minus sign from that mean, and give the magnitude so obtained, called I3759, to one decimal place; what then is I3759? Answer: 23.7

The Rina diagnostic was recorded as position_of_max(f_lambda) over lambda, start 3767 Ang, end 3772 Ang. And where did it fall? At 3767.23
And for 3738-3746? 3745.61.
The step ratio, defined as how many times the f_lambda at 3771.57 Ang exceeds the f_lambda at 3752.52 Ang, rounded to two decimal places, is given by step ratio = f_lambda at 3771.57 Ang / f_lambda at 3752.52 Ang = 0.95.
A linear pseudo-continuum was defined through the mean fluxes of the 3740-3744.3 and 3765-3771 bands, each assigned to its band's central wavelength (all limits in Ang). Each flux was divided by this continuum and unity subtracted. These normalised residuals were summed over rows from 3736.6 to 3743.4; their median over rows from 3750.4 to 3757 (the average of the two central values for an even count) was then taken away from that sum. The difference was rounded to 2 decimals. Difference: -0.41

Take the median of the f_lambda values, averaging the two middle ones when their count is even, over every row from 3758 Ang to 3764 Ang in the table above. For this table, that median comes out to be 23.9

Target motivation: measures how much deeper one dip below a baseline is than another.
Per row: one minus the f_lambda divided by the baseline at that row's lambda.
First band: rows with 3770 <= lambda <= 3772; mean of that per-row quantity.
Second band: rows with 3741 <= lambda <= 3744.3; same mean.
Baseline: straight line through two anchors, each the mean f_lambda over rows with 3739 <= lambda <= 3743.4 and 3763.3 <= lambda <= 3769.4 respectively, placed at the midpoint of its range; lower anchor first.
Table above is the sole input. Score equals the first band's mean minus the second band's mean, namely 0.19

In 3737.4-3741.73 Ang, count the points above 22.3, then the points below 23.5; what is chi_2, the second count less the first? 4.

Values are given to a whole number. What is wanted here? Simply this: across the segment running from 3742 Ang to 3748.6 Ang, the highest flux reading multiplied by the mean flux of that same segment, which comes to 572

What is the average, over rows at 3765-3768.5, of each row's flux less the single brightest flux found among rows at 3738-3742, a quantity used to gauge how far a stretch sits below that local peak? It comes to 2.5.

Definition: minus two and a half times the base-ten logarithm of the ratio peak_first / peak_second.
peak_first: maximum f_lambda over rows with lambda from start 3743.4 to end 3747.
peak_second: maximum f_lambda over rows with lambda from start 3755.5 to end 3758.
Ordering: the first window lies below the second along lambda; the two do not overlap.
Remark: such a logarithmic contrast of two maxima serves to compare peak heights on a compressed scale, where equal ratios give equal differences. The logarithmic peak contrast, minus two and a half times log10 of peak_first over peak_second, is -0.02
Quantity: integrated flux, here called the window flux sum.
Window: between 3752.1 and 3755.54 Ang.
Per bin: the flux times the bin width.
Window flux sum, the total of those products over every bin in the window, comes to 79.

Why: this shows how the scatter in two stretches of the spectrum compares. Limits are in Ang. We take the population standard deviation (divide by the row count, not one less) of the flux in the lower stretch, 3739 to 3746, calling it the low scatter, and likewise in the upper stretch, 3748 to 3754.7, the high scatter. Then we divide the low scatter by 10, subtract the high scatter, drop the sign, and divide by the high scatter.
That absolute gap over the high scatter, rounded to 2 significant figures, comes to 0.89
